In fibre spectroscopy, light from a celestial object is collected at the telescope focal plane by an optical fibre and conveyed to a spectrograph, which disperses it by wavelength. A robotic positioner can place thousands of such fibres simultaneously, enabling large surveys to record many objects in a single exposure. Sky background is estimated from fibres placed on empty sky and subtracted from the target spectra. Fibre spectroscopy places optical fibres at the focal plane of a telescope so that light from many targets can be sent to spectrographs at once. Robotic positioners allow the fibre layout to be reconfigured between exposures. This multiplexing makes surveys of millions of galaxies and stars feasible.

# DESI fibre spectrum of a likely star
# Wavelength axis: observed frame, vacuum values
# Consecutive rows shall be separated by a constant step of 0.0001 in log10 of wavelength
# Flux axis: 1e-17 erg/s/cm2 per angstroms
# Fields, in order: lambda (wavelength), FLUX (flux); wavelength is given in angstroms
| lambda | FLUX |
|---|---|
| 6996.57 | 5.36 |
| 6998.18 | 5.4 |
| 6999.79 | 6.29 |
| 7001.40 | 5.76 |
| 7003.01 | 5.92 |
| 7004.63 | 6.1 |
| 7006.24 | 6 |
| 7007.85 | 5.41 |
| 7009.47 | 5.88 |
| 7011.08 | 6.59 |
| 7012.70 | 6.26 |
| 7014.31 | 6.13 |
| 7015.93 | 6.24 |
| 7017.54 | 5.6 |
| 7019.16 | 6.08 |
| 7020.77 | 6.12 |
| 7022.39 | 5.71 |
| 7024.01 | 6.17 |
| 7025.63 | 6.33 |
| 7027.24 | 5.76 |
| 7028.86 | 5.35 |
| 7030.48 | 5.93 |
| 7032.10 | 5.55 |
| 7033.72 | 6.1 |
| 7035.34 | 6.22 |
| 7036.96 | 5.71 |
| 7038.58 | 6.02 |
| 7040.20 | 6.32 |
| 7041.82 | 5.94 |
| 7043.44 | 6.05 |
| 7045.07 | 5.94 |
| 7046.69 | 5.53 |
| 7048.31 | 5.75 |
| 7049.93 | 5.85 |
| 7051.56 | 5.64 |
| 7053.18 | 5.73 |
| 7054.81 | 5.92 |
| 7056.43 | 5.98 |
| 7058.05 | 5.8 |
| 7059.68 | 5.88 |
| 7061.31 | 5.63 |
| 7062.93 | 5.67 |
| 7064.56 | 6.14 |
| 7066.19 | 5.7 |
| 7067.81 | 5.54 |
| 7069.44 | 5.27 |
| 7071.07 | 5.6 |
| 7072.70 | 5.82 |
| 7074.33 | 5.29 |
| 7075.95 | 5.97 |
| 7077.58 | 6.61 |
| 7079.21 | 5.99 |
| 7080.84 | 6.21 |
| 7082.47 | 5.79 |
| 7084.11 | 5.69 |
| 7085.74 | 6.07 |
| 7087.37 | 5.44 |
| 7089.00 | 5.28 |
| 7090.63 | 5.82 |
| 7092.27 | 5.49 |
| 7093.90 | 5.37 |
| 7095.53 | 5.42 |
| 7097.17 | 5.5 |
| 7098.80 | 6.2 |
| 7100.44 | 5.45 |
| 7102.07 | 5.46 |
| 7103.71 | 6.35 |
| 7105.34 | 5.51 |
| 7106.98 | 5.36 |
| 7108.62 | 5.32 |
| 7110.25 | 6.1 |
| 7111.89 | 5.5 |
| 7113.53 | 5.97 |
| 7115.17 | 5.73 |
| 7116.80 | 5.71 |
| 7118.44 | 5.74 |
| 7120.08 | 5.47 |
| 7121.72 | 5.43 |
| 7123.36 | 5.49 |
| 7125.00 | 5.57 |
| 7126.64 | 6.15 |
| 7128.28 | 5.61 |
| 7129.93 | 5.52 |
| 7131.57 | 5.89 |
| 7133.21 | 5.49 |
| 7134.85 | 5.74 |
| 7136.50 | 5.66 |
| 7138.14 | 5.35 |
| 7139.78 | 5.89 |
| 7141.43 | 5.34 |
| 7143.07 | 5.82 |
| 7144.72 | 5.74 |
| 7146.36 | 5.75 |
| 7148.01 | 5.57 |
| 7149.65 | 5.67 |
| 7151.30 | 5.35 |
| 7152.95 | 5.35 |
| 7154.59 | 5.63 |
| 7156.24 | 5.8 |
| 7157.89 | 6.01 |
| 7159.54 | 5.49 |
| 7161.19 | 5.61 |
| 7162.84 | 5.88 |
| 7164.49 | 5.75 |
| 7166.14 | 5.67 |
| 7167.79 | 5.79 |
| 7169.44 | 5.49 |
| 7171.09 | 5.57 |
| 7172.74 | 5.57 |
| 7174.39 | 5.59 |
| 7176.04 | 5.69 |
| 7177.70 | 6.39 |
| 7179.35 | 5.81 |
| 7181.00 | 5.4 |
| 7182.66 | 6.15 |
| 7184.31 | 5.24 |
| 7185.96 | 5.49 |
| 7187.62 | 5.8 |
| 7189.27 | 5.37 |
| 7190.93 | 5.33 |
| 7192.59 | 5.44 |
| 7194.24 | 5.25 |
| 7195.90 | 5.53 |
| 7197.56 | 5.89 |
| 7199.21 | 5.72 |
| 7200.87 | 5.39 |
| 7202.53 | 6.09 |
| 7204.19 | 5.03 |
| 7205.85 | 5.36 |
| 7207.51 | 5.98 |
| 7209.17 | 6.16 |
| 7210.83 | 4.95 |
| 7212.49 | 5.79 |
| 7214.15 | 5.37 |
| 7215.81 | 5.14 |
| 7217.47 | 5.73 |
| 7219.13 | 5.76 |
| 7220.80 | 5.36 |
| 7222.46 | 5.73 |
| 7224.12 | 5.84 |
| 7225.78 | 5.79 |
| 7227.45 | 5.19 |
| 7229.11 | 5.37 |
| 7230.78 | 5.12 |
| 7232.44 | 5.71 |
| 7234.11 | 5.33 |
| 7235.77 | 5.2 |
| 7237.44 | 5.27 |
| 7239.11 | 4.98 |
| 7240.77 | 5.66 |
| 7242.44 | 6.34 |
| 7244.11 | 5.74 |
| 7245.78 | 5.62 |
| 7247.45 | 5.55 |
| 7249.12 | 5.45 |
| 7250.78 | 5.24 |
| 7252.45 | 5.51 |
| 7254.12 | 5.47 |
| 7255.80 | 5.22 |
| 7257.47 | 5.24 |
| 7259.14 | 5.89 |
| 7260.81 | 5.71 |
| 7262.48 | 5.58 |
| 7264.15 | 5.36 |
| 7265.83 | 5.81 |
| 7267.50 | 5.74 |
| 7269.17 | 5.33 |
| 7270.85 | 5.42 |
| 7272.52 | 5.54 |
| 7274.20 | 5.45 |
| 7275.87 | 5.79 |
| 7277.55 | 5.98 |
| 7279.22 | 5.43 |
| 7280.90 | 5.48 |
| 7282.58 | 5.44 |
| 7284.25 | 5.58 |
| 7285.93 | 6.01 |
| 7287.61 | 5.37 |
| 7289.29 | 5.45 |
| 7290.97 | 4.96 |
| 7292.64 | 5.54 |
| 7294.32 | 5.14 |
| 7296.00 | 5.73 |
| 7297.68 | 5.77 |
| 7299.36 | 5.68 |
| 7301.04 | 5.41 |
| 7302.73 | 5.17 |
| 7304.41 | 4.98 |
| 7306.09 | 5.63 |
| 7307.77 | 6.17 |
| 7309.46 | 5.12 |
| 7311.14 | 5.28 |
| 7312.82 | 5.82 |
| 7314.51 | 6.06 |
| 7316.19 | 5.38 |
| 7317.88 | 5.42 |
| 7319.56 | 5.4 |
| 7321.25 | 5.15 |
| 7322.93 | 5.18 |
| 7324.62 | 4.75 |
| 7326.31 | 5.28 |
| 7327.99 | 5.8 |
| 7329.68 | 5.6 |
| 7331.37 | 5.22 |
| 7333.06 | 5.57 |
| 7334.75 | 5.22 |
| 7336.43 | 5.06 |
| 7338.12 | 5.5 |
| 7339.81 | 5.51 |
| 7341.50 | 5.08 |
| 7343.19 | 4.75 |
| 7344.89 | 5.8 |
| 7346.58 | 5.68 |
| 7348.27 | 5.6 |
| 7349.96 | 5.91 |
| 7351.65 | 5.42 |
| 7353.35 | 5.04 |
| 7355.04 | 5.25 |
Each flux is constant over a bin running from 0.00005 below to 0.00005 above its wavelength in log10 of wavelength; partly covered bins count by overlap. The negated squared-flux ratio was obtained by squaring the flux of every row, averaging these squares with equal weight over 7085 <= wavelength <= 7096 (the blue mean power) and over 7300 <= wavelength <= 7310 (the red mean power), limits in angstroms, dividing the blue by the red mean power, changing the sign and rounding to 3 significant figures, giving -1.05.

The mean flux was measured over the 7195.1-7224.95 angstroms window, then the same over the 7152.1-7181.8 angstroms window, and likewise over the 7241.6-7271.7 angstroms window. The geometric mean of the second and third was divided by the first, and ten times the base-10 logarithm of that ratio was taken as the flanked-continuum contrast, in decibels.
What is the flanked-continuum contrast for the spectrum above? 0.02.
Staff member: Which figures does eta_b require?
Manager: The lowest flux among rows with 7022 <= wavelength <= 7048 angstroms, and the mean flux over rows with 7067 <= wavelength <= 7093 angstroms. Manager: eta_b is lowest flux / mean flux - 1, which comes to -0.068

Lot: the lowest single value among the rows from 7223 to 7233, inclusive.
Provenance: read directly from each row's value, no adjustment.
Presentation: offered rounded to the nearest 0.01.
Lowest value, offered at 5.12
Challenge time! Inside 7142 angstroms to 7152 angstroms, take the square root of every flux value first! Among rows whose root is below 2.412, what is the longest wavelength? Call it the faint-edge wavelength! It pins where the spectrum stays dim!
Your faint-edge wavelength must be 7151.30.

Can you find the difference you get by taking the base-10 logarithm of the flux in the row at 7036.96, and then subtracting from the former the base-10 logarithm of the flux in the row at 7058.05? -0.01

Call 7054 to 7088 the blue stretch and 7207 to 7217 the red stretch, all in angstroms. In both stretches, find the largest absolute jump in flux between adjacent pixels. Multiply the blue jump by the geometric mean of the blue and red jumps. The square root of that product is 0.79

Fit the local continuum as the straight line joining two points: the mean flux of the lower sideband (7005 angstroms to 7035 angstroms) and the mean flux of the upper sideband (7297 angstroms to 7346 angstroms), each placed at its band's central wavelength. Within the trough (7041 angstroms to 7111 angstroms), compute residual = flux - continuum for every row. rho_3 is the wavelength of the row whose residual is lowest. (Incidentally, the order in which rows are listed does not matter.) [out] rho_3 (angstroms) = 7069.44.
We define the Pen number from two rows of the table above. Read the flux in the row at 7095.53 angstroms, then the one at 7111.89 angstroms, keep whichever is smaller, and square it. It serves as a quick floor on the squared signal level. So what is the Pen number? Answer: 29.4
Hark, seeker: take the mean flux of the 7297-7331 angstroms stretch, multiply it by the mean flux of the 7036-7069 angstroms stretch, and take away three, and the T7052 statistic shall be 28.8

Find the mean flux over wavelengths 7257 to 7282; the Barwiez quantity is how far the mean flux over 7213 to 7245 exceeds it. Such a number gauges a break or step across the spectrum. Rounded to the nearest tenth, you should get -0.1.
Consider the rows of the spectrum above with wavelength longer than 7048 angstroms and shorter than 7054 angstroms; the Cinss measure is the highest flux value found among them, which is 5.85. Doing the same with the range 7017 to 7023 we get 6.12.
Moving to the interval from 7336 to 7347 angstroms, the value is 5.8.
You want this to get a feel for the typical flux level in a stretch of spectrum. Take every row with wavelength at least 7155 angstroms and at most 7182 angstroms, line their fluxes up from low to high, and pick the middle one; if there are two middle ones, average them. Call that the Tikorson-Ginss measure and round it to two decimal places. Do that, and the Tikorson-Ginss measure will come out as 5.68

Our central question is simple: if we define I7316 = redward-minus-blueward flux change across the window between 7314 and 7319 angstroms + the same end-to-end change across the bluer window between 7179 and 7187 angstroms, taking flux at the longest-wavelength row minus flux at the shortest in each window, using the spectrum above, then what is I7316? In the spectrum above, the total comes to -1.0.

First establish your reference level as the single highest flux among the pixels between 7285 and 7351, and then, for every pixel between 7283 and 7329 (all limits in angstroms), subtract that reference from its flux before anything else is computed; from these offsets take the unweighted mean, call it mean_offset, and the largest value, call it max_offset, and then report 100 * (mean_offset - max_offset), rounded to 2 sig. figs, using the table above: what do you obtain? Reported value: -72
